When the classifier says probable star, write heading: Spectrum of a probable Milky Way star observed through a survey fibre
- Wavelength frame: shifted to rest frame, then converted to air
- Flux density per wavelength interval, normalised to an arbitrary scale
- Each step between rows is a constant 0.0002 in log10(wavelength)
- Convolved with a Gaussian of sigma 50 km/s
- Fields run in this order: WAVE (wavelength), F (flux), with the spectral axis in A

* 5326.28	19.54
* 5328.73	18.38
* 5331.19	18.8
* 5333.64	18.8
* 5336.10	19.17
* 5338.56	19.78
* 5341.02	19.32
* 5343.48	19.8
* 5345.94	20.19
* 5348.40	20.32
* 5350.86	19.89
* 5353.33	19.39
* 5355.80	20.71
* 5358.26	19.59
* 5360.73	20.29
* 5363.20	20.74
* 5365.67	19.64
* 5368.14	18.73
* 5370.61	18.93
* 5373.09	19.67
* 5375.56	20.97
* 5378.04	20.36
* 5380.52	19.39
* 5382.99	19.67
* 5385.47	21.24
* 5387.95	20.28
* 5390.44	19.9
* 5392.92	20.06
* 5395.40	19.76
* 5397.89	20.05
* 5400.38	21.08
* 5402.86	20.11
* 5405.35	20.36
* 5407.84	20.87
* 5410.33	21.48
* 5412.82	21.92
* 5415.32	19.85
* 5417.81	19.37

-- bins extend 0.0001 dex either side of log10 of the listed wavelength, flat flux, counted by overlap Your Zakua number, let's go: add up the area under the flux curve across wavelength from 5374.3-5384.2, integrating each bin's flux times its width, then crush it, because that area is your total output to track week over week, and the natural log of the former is 5.29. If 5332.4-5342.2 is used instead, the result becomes 5.24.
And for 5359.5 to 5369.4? 5.28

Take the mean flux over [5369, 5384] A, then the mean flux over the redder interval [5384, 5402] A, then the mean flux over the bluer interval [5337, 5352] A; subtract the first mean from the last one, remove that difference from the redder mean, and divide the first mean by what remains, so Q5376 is 0.978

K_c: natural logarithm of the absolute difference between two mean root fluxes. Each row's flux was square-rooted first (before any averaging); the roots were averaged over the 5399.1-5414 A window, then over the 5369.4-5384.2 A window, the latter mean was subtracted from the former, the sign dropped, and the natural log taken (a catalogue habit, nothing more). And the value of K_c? -2.1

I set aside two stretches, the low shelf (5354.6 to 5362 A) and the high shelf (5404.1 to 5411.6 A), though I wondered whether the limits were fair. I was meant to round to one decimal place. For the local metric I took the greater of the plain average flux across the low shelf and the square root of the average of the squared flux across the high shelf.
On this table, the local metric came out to 20.9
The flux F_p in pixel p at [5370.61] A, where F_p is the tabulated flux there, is 18.93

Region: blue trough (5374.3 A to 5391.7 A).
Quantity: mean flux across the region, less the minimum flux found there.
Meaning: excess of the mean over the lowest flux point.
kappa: 0.87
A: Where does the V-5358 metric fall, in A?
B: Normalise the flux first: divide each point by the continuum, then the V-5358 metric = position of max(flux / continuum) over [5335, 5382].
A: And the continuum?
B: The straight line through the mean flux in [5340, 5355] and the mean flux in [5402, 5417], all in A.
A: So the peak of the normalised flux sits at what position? 5355.80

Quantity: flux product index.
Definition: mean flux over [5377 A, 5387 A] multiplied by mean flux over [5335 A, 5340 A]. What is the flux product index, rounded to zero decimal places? 393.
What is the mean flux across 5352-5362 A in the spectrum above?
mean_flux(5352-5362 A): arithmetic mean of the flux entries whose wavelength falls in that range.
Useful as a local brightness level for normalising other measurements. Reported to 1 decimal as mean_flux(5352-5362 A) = 20.0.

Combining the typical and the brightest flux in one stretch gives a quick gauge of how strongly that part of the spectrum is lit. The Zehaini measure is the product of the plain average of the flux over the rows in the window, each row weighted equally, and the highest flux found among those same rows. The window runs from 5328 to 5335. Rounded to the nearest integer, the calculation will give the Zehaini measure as 351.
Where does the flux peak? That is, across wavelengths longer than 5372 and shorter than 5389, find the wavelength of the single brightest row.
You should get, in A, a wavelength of 5385.47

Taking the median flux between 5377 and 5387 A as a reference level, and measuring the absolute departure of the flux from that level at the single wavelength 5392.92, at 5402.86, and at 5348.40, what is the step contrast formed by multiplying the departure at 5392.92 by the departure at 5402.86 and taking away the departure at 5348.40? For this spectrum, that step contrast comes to -0.30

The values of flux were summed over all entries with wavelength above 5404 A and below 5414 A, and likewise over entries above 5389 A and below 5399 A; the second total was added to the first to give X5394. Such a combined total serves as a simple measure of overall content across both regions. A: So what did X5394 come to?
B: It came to 164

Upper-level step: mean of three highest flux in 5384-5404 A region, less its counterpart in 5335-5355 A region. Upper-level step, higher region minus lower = 0.73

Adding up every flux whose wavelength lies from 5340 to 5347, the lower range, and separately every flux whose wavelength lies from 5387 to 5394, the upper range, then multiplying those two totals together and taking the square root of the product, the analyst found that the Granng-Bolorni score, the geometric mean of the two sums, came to 60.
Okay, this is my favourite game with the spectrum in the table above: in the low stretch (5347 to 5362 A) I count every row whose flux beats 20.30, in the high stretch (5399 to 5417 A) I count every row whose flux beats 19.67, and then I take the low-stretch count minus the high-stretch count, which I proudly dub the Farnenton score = -5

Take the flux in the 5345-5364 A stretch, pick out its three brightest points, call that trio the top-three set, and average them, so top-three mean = 20.6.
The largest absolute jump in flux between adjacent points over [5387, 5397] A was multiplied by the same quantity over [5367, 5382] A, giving 0.5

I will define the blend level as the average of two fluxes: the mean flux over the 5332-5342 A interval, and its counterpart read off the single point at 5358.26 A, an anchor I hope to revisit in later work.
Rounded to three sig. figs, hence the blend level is 19.4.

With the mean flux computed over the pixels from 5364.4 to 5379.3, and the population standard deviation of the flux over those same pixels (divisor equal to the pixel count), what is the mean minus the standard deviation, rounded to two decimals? 18.94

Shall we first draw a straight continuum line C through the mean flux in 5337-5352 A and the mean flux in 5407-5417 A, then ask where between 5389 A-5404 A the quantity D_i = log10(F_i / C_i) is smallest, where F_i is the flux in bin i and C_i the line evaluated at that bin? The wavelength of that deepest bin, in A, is 5395.40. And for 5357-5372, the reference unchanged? 5368.14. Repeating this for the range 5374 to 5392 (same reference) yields 5380.52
